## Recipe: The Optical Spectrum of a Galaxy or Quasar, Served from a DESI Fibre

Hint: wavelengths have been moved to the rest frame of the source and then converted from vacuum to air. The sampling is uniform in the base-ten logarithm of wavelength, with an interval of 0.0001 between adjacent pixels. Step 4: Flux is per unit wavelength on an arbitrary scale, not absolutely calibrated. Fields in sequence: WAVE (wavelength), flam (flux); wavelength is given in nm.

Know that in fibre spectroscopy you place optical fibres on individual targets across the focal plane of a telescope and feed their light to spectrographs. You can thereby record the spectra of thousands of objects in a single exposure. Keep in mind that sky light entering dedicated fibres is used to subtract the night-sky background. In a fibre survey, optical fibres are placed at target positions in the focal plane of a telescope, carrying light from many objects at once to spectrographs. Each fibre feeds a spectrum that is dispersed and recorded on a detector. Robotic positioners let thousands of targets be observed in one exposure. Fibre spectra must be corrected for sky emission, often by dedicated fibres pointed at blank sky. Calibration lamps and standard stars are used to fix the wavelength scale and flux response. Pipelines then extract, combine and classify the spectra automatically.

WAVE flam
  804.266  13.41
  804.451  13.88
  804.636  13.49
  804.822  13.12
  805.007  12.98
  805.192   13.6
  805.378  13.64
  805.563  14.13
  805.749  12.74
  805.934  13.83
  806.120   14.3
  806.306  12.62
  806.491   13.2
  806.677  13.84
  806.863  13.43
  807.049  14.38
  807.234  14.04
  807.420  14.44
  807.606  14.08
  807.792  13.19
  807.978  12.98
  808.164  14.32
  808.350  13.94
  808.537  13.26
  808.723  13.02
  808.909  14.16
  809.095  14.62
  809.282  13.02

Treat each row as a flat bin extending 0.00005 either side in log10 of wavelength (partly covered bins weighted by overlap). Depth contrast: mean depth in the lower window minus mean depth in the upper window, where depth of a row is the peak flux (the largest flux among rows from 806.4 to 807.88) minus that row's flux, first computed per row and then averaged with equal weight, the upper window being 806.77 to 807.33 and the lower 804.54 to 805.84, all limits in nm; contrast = 0.56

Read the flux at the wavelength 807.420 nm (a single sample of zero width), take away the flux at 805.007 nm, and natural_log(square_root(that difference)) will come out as 0.19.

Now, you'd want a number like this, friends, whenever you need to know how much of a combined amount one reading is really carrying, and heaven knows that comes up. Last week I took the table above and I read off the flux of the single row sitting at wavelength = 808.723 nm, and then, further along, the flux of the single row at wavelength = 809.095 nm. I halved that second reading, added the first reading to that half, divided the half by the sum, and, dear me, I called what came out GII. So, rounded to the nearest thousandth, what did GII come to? 0.360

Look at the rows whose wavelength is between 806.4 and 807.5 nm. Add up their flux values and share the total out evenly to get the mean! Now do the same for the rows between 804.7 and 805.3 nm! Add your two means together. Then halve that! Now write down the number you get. 13.56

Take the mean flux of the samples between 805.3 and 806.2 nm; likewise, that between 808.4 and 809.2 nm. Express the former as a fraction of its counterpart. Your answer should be 1.00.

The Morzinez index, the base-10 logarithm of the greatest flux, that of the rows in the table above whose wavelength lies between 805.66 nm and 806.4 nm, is 1.155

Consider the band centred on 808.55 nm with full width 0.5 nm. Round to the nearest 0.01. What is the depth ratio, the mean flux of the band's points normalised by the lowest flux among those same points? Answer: 1.03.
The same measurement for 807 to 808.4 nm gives 1.07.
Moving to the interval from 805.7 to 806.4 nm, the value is 1.06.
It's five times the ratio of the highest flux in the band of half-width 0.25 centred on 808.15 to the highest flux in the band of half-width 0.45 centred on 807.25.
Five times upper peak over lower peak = 4.96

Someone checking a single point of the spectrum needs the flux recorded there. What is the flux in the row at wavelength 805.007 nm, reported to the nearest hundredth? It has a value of 12.98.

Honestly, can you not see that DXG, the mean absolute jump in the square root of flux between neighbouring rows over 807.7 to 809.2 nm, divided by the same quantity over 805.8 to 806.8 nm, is 0.7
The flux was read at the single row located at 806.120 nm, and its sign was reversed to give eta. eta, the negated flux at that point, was -14.3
